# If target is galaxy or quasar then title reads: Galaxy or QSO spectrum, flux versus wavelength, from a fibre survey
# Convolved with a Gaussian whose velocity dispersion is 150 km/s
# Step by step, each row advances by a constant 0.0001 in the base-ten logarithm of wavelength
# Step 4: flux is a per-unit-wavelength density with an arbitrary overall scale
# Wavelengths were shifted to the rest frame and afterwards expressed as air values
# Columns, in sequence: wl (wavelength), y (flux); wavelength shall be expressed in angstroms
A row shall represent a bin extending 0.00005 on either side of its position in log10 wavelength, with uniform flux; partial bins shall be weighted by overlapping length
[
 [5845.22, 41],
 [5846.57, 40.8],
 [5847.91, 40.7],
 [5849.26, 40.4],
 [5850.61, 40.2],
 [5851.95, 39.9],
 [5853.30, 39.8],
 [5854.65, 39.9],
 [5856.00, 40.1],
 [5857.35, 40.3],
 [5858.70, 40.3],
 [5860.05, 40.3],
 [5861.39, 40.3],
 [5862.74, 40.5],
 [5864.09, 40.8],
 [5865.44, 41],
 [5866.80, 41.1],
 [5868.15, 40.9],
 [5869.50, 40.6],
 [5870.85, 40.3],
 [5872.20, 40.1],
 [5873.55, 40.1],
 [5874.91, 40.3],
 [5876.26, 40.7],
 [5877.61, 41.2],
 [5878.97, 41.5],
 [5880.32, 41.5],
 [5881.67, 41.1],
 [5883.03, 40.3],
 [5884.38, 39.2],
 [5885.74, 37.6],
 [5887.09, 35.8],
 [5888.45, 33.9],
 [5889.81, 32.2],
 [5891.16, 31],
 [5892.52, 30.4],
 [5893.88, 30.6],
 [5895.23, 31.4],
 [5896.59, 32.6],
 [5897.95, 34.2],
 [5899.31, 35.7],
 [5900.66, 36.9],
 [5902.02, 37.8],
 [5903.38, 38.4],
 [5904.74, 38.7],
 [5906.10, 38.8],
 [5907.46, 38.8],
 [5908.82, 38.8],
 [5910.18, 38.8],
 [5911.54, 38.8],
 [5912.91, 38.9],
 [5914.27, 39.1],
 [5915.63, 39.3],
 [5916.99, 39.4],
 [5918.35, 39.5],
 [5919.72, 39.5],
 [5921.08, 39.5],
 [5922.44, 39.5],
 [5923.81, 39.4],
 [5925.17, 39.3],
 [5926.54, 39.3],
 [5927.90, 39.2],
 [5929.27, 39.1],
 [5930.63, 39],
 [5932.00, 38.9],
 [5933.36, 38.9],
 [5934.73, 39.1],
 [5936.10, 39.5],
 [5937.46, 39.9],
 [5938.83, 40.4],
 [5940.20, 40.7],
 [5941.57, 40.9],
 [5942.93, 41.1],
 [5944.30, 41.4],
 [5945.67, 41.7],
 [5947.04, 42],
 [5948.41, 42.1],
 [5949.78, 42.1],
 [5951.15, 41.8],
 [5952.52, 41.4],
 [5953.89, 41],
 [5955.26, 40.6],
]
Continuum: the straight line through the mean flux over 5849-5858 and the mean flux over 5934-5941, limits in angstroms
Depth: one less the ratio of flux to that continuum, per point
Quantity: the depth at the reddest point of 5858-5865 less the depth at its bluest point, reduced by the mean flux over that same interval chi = -40.5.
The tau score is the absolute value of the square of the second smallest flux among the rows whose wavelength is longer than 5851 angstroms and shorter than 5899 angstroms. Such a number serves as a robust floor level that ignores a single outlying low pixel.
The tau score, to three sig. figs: 936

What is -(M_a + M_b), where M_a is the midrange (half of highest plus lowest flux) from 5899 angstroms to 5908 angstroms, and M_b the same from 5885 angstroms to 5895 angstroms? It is -71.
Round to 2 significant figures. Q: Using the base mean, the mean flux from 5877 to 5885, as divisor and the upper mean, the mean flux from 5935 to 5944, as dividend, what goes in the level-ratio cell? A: 0.99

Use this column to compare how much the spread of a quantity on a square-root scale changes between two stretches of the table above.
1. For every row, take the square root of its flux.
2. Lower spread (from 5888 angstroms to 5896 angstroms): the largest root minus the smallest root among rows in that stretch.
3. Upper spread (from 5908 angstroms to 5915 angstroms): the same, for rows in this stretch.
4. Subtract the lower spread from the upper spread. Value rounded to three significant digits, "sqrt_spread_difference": -0.285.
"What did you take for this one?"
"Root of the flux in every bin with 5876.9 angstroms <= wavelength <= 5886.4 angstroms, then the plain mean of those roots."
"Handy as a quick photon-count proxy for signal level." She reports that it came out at 6.35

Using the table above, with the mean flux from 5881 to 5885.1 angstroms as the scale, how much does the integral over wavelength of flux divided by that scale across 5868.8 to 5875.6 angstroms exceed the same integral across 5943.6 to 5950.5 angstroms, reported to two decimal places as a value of -0.36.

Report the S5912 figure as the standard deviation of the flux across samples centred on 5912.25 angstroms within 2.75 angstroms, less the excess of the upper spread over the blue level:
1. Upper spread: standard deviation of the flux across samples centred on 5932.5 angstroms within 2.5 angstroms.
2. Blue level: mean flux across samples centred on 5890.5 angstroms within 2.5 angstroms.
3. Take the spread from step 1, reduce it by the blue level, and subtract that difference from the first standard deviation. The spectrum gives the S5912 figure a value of 31.9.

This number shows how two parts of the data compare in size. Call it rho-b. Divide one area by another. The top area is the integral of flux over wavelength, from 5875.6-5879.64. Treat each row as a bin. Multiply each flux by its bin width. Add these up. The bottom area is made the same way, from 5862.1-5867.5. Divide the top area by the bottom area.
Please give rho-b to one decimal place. 0.8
